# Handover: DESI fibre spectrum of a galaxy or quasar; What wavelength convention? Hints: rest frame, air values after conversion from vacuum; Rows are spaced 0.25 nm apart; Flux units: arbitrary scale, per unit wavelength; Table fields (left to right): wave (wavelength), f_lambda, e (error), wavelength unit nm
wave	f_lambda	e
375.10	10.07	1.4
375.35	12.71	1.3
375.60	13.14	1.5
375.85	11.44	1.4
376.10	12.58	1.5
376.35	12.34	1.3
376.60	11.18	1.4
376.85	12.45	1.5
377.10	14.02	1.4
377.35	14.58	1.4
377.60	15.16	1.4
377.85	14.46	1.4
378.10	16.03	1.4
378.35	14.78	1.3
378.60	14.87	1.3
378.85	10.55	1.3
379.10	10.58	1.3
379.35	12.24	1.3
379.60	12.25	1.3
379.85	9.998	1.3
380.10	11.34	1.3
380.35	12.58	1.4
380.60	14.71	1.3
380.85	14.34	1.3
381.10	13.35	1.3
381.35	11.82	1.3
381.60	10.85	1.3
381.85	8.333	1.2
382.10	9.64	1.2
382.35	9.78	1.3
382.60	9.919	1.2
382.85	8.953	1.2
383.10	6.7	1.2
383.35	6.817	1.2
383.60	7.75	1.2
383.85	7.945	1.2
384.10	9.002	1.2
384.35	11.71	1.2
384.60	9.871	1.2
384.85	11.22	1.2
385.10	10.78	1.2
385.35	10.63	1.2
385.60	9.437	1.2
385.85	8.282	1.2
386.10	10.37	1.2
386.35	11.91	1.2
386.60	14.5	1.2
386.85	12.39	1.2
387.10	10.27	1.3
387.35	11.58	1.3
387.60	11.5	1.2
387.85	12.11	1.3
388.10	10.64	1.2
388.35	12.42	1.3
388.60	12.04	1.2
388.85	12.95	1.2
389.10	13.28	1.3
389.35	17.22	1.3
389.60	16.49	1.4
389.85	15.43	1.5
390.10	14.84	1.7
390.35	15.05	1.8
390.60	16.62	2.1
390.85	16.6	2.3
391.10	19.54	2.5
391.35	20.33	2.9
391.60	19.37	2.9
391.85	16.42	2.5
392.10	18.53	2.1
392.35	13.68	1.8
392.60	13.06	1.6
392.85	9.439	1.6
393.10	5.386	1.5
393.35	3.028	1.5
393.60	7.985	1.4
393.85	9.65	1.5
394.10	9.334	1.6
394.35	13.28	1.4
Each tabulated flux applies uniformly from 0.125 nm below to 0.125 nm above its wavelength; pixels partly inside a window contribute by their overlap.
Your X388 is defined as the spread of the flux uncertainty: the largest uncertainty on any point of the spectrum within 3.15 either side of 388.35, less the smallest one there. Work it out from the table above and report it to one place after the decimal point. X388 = 1.7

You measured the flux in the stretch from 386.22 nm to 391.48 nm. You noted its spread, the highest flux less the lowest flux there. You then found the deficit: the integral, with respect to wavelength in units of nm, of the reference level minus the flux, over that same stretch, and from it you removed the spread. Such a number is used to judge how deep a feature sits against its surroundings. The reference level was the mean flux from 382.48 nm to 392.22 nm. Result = -18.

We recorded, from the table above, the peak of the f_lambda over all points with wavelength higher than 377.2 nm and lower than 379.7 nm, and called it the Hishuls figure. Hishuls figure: 16.03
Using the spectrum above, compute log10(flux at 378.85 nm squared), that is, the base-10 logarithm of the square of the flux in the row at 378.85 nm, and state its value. 2.05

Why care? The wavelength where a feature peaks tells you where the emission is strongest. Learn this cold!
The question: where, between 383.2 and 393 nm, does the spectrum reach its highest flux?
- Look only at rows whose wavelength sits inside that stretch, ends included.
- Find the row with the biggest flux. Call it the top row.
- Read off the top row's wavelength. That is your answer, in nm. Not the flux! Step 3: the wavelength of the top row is 391.35 nm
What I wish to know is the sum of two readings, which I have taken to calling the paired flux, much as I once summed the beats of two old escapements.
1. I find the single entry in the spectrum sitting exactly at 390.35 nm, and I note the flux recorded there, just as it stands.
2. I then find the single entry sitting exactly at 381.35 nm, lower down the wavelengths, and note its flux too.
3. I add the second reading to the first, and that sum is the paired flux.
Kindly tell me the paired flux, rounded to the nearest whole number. 27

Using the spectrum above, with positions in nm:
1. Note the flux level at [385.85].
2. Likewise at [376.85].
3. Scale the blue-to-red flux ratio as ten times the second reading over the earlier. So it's 15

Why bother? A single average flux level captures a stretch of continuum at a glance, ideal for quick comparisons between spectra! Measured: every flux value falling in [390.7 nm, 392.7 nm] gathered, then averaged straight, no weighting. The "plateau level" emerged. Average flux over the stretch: 17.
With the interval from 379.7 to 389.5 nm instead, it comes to 11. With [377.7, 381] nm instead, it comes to 13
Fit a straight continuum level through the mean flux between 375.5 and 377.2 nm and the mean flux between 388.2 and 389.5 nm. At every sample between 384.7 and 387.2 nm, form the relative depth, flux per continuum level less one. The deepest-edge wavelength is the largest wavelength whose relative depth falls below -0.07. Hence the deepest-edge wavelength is 387.10 nm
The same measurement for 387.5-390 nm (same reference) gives 388.60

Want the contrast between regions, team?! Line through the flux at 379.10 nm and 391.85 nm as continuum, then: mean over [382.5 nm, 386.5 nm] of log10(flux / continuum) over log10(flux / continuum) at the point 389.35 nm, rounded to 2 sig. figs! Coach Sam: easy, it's -2.8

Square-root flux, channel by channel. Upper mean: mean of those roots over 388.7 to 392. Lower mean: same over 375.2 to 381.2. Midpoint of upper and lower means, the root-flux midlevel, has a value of 3.82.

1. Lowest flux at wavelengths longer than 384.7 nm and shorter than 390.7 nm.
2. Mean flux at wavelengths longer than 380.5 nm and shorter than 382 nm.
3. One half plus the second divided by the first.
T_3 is 2.0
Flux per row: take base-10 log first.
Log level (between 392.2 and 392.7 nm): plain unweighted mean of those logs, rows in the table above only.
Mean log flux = 1.13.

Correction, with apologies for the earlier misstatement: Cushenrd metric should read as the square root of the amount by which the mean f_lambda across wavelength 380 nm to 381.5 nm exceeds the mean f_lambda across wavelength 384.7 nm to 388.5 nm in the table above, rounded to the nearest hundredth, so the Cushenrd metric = 1.35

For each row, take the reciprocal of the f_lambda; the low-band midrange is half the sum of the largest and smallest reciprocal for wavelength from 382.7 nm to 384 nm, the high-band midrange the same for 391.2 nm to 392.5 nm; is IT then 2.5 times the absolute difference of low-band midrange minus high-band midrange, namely 0.17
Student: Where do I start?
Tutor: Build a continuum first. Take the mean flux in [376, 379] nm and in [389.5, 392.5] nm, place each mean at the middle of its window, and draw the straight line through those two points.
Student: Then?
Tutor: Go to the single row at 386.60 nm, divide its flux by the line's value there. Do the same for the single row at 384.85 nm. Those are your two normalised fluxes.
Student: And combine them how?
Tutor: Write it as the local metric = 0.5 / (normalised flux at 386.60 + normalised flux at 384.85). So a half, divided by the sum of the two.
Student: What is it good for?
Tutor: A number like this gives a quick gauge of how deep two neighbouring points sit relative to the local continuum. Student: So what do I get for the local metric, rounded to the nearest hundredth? 0.30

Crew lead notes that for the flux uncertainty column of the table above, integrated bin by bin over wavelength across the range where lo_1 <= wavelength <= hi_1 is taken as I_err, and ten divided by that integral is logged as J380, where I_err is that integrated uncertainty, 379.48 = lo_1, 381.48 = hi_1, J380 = 3.8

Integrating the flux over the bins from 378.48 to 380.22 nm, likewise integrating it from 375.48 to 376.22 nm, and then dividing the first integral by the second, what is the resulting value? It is 2.2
